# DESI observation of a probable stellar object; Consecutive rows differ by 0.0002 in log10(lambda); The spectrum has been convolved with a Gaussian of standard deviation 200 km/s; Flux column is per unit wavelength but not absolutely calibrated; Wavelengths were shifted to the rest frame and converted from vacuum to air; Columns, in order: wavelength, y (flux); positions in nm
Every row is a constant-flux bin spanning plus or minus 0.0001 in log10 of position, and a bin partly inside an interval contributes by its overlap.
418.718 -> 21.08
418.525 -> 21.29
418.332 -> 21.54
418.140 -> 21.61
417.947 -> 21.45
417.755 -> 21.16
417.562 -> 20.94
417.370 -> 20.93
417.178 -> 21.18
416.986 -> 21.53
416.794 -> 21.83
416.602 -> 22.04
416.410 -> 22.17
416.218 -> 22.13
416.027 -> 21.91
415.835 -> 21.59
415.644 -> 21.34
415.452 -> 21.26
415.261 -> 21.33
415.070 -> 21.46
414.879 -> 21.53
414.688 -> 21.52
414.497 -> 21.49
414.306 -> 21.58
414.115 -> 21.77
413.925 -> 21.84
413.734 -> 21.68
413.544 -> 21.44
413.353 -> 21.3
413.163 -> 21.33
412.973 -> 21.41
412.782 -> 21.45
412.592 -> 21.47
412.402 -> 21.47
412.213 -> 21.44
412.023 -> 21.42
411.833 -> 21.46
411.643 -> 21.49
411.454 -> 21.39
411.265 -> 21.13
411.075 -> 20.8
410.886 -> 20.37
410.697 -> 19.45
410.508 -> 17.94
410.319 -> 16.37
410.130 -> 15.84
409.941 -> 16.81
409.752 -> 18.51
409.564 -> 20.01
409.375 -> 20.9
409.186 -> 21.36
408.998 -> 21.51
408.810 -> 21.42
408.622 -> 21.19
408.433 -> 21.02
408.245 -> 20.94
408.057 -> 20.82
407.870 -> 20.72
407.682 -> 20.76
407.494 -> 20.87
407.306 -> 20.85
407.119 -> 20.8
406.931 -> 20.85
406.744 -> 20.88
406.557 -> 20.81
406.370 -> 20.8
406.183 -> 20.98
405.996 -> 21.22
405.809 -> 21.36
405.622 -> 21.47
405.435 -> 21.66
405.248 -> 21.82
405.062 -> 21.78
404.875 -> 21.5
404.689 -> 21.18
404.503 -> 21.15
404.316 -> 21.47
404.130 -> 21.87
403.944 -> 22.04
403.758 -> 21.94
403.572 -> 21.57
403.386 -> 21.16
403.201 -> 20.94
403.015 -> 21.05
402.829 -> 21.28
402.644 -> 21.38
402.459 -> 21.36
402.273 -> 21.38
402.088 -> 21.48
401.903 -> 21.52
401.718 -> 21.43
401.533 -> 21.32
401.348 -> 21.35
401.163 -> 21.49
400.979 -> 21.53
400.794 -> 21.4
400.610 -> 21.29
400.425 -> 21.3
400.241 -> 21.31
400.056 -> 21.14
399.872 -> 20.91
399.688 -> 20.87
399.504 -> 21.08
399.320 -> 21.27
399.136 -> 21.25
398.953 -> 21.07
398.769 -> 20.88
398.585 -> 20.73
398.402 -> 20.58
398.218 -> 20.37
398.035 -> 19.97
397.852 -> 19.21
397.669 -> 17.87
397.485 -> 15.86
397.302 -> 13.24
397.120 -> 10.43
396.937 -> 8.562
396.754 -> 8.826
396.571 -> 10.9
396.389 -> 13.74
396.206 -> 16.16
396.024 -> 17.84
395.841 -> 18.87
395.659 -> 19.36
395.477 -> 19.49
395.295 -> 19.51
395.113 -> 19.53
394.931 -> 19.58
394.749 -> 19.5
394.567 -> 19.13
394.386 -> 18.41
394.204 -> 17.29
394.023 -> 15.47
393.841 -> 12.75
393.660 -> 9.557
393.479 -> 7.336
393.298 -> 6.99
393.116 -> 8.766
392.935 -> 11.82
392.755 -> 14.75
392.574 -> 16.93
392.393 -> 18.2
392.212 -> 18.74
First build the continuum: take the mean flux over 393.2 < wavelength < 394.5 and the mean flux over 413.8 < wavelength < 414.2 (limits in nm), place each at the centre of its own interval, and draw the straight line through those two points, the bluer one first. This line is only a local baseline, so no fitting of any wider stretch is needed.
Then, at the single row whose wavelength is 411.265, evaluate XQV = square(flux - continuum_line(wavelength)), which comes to 0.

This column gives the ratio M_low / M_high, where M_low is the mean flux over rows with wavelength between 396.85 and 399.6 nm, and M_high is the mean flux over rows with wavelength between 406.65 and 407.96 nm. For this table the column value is 0.87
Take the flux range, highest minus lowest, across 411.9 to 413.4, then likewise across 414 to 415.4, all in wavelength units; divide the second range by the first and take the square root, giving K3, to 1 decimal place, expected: 1.6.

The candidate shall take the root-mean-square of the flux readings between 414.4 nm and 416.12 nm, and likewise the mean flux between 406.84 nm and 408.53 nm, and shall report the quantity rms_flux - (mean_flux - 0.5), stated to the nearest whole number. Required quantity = 1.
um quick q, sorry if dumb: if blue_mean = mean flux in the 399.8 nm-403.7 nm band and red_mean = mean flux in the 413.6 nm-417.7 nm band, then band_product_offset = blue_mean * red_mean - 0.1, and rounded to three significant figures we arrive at 460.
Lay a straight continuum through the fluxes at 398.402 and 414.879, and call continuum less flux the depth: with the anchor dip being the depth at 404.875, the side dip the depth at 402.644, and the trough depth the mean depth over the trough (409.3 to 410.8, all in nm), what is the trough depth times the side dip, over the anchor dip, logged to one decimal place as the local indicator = 3.1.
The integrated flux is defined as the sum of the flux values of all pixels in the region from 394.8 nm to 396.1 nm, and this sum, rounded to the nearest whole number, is 134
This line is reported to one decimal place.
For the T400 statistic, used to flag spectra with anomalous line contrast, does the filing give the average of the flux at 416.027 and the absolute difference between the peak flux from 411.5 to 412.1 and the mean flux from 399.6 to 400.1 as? 11.2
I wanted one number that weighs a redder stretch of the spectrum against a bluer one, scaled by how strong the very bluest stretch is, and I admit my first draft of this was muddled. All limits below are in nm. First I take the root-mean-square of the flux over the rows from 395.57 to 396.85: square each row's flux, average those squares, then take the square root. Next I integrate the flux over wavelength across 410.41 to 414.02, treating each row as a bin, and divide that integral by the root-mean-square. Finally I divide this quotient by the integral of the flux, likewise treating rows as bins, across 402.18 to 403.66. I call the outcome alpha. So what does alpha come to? 0.155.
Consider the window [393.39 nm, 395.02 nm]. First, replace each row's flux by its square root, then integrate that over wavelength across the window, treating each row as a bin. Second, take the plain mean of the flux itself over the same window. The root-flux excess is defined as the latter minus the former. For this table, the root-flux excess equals 9.1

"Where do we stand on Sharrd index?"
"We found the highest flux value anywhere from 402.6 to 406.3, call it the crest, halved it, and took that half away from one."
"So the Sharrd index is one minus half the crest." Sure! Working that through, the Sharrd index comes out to -10.02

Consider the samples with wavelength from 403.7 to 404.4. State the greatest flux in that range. 22.04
